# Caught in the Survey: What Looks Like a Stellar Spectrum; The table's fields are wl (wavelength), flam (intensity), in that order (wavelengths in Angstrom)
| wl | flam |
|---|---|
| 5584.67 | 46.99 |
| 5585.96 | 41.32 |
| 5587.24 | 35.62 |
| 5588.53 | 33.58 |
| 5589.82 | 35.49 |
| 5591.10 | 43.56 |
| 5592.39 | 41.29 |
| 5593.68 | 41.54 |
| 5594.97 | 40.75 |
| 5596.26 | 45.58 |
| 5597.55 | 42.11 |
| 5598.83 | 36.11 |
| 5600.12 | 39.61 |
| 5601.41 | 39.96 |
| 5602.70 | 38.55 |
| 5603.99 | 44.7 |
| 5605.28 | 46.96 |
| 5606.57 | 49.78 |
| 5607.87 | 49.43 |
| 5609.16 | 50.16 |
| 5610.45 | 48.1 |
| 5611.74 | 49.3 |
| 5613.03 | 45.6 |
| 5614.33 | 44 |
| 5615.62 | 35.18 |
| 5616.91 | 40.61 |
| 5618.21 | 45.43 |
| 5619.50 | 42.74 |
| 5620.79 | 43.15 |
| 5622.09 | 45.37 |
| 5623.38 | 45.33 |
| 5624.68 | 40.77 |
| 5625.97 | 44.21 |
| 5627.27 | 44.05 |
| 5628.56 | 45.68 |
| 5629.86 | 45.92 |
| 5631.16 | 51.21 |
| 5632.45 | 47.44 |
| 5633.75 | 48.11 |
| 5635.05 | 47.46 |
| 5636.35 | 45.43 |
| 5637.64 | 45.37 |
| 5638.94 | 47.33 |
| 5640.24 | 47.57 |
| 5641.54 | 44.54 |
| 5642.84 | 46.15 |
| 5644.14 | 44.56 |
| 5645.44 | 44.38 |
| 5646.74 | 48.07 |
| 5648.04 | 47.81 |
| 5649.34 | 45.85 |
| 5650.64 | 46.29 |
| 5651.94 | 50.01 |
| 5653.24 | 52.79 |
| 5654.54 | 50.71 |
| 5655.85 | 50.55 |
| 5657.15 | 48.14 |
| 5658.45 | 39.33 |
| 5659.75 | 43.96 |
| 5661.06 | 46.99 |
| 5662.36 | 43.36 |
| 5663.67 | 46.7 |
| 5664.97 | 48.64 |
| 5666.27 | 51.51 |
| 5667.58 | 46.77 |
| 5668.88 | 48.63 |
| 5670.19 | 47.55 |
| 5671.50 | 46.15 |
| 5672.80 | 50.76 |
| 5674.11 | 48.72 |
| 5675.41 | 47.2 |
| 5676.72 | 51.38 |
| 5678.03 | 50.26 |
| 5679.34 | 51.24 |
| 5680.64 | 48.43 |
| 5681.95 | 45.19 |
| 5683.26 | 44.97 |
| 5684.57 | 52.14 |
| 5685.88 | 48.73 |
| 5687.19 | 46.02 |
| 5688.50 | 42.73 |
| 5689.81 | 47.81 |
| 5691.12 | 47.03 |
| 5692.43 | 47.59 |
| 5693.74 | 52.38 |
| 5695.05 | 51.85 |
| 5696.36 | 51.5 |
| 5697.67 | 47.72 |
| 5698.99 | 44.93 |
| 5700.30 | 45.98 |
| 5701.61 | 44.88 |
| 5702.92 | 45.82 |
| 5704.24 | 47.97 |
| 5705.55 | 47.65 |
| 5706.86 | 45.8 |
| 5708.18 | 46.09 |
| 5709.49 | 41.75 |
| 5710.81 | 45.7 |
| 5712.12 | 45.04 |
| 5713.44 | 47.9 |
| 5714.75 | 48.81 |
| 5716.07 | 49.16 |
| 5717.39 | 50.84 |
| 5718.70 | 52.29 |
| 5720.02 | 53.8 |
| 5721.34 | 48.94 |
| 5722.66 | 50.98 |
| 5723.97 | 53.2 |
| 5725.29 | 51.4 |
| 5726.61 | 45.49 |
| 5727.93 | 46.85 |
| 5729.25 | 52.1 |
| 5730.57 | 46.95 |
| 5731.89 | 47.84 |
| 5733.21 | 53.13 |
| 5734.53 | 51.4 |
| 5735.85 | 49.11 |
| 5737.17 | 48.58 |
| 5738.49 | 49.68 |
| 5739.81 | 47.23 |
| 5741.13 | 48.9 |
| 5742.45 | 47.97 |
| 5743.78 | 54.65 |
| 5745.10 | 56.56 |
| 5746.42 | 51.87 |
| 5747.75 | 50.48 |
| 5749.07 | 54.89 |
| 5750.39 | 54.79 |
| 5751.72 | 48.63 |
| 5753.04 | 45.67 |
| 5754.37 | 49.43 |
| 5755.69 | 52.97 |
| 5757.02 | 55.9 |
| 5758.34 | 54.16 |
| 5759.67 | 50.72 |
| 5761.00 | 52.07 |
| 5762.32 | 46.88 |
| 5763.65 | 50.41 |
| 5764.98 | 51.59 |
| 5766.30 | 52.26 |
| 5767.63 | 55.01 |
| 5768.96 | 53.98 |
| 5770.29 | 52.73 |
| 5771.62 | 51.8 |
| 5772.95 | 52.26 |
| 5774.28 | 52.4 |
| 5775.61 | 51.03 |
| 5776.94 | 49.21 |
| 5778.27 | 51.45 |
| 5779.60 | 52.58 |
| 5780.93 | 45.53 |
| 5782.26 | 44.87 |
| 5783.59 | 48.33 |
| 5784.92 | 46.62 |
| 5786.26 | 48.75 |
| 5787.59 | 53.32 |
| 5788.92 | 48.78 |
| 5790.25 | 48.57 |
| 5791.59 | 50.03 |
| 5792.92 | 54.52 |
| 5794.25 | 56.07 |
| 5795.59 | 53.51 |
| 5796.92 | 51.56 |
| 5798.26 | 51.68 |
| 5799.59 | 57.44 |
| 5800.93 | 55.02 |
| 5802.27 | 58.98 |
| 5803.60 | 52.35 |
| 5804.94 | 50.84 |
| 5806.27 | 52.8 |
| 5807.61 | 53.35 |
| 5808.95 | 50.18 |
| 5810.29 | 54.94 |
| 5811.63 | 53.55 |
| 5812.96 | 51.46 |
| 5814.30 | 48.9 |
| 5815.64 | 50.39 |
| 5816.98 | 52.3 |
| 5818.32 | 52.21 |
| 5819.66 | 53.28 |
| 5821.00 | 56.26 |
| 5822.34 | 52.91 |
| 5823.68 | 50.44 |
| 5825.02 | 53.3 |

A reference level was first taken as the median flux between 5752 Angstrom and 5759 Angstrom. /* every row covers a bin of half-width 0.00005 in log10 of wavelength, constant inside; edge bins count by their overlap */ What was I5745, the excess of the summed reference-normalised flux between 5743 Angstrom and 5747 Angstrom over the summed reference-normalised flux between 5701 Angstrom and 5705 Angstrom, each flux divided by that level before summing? 0.46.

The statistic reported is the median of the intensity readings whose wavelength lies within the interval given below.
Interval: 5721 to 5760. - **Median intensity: 51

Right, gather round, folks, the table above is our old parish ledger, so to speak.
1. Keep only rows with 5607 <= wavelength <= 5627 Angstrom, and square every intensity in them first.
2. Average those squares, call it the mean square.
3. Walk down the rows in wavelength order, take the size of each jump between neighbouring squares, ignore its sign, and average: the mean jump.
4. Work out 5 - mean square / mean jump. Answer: -2.9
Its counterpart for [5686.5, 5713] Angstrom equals -6.7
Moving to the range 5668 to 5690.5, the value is -3.6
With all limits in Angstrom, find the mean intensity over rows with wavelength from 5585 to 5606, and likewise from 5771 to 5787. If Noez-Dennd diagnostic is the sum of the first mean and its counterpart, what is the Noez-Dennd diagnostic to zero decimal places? 90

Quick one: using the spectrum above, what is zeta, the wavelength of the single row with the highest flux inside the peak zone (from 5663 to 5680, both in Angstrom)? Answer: 5666.27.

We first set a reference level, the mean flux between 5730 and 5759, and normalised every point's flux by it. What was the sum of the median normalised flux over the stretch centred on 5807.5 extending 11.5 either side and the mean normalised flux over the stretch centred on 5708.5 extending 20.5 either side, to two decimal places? 1.97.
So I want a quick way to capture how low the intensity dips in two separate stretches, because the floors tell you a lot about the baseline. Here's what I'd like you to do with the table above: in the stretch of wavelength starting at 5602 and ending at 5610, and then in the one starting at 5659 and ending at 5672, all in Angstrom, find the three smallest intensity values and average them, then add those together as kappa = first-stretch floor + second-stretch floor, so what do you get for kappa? 87.9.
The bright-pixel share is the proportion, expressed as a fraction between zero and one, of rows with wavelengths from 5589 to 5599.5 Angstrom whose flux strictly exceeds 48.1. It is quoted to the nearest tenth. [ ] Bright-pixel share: 0.0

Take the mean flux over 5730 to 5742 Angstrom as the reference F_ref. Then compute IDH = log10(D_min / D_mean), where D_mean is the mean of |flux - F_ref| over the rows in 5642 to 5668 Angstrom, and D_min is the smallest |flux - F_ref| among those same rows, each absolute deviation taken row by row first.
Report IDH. -0.7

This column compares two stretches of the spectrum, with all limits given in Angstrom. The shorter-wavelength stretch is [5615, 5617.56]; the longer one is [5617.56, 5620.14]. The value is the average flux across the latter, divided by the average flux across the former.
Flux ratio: 1.16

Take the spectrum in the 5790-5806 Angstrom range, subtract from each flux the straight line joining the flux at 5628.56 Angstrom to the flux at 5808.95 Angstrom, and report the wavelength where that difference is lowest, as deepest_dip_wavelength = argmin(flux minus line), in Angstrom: 5790.25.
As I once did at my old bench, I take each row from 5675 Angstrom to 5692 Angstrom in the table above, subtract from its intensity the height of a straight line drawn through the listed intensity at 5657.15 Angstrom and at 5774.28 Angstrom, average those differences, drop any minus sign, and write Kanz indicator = 1.2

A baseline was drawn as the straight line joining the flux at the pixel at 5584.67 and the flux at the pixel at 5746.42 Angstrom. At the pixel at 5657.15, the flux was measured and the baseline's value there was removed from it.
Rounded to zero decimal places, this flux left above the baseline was -1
